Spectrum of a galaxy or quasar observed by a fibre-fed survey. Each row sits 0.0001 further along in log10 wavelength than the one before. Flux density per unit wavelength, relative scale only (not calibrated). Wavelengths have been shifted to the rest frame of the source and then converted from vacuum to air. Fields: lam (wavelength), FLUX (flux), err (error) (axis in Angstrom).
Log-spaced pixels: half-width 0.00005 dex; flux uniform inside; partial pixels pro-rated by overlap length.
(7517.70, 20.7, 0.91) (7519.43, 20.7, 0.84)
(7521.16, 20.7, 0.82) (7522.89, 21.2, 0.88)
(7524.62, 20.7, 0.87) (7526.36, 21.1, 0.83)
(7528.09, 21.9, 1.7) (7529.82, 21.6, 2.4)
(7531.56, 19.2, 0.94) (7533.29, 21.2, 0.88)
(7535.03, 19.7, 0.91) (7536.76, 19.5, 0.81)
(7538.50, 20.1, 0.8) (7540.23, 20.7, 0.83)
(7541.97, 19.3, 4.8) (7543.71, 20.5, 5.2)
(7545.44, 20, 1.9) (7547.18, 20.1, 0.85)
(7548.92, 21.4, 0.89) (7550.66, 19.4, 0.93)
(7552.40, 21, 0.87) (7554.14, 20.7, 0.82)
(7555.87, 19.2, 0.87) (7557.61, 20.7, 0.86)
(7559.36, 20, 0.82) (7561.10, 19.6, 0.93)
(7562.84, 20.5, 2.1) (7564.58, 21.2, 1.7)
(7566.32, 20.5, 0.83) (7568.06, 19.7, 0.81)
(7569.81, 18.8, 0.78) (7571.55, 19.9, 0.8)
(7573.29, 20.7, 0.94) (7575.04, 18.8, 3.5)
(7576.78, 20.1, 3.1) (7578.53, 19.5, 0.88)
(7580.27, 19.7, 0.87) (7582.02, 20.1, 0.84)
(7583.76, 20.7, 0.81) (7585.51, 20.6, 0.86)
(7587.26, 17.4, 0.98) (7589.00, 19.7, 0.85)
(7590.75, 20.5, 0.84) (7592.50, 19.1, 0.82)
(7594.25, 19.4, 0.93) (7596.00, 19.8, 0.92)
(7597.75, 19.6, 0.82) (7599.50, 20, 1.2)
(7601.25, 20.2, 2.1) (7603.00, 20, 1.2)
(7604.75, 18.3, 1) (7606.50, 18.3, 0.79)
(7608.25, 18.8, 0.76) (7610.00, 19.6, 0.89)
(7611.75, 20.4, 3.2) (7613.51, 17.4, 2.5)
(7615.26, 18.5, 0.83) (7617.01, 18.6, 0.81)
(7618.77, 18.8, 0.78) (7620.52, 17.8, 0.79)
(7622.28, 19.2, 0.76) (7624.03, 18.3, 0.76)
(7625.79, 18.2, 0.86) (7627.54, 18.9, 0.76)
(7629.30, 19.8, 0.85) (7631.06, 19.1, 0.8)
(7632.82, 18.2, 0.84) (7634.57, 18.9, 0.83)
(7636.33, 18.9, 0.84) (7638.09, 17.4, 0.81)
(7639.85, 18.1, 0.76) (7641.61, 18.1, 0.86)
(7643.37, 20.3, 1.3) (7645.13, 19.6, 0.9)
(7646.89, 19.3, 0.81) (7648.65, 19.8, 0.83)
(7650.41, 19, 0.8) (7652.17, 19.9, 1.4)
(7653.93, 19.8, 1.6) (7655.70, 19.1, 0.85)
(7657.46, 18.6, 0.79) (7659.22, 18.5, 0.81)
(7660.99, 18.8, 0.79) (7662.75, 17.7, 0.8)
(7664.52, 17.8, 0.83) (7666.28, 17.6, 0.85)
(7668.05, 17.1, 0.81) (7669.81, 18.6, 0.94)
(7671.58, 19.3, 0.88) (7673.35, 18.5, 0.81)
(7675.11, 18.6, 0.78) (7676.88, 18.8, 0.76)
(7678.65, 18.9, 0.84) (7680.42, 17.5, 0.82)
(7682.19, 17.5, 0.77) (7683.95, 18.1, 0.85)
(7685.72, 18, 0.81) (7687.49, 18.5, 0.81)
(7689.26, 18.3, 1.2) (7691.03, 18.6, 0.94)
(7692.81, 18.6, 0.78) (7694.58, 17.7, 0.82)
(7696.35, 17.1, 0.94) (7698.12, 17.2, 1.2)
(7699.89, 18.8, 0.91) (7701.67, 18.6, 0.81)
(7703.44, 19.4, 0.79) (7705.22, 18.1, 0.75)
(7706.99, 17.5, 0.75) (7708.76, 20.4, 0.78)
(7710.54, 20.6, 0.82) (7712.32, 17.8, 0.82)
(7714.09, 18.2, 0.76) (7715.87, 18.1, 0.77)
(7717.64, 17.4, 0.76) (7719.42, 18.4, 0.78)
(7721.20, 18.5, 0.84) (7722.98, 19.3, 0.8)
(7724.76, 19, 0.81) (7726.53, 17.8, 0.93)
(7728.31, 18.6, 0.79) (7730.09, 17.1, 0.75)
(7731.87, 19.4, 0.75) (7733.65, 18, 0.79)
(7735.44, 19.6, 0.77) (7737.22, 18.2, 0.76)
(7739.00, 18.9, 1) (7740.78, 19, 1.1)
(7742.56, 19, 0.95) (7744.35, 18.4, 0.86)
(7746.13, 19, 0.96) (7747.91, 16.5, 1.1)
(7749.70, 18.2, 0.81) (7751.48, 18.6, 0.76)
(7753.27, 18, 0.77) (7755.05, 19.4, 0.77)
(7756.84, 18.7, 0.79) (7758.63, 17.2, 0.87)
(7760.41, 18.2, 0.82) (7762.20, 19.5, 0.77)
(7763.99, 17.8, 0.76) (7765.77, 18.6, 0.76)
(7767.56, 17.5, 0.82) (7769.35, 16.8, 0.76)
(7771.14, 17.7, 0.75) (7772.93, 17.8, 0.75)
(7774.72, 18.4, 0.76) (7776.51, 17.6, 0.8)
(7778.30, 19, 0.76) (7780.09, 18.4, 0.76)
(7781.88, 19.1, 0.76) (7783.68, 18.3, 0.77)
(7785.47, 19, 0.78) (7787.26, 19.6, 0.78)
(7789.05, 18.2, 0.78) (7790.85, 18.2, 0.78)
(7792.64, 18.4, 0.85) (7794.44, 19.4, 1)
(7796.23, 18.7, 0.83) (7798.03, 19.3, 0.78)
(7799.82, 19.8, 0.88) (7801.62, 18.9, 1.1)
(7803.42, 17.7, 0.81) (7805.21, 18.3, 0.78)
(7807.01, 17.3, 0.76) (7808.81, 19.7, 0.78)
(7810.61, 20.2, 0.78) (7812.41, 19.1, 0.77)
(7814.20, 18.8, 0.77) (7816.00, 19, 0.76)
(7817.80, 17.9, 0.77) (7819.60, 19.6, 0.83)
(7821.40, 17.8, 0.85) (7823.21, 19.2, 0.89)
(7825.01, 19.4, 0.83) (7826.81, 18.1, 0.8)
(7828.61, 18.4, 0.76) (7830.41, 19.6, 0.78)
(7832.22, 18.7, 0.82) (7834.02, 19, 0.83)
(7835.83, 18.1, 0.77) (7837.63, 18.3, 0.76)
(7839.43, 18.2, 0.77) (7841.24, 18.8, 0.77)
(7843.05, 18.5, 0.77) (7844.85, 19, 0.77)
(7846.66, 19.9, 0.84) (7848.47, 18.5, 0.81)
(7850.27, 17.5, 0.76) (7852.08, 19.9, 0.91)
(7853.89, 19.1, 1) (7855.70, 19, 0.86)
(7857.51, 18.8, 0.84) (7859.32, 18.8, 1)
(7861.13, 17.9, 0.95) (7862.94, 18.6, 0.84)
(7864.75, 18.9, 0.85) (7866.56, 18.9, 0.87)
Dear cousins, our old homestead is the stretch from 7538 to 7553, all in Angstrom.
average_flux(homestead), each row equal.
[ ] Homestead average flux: 20.3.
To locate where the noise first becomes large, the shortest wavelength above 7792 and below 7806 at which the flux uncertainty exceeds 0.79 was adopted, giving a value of 7792.64 Angstrom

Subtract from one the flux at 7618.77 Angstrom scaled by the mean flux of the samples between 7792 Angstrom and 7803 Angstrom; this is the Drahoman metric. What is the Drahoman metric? 0.01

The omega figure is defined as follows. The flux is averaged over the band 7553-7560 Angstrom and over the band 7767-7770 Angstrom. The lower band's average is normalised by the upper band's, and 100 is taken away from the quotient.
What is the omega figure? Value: -98.8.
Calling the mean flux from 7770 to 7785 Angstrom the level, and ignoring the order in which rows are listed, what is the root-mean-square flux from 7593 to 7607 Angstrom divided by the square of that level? 0.0582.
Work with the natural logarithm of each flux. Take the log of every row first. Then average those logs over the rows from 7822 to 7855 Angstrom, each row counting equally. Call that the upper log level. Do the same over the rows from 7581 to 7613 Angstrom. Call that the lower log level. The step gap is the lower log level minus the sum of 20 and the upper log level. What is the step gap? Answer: -19.96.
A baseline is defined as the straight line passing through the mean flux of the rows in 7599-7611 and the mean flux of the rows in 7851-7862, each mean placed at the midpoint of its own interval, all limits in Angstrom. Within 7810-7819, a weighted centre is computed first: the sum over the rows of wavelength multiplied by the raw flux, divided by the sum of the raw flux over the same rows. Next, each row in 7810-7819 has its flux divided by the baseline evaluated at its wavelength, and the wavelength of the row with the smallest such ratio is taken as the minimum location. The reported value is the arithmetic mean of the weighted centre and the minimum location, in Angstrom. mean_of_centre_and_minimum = 7816.0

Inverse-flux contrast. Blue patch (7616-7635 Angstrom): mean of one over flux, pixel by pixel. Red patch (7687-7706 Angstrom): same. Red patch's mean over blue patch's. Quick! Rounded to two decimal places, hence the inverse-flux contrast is 1.02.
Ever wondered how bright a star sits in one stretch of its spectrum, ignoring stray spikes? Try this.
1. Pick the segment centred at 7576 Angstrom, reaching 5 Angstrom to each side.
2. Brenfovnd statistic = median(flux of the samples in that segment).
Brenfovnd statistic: 19.8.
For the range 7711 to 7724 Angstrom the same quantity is 18.2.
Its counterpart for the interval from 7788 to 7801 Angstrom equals 18.7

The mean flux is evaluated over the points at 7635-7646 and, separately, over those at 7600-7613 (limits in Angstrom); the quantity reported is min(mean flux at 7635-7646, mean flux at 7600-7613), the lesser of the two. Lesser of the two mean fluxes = 18.73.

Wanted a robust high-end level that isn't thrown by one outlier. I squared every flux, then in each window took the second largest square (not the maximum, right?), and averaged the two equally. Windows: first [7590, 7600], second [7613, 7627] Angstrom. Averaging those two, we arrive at 377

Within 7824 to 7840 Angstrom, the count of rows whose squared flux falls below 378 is 8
